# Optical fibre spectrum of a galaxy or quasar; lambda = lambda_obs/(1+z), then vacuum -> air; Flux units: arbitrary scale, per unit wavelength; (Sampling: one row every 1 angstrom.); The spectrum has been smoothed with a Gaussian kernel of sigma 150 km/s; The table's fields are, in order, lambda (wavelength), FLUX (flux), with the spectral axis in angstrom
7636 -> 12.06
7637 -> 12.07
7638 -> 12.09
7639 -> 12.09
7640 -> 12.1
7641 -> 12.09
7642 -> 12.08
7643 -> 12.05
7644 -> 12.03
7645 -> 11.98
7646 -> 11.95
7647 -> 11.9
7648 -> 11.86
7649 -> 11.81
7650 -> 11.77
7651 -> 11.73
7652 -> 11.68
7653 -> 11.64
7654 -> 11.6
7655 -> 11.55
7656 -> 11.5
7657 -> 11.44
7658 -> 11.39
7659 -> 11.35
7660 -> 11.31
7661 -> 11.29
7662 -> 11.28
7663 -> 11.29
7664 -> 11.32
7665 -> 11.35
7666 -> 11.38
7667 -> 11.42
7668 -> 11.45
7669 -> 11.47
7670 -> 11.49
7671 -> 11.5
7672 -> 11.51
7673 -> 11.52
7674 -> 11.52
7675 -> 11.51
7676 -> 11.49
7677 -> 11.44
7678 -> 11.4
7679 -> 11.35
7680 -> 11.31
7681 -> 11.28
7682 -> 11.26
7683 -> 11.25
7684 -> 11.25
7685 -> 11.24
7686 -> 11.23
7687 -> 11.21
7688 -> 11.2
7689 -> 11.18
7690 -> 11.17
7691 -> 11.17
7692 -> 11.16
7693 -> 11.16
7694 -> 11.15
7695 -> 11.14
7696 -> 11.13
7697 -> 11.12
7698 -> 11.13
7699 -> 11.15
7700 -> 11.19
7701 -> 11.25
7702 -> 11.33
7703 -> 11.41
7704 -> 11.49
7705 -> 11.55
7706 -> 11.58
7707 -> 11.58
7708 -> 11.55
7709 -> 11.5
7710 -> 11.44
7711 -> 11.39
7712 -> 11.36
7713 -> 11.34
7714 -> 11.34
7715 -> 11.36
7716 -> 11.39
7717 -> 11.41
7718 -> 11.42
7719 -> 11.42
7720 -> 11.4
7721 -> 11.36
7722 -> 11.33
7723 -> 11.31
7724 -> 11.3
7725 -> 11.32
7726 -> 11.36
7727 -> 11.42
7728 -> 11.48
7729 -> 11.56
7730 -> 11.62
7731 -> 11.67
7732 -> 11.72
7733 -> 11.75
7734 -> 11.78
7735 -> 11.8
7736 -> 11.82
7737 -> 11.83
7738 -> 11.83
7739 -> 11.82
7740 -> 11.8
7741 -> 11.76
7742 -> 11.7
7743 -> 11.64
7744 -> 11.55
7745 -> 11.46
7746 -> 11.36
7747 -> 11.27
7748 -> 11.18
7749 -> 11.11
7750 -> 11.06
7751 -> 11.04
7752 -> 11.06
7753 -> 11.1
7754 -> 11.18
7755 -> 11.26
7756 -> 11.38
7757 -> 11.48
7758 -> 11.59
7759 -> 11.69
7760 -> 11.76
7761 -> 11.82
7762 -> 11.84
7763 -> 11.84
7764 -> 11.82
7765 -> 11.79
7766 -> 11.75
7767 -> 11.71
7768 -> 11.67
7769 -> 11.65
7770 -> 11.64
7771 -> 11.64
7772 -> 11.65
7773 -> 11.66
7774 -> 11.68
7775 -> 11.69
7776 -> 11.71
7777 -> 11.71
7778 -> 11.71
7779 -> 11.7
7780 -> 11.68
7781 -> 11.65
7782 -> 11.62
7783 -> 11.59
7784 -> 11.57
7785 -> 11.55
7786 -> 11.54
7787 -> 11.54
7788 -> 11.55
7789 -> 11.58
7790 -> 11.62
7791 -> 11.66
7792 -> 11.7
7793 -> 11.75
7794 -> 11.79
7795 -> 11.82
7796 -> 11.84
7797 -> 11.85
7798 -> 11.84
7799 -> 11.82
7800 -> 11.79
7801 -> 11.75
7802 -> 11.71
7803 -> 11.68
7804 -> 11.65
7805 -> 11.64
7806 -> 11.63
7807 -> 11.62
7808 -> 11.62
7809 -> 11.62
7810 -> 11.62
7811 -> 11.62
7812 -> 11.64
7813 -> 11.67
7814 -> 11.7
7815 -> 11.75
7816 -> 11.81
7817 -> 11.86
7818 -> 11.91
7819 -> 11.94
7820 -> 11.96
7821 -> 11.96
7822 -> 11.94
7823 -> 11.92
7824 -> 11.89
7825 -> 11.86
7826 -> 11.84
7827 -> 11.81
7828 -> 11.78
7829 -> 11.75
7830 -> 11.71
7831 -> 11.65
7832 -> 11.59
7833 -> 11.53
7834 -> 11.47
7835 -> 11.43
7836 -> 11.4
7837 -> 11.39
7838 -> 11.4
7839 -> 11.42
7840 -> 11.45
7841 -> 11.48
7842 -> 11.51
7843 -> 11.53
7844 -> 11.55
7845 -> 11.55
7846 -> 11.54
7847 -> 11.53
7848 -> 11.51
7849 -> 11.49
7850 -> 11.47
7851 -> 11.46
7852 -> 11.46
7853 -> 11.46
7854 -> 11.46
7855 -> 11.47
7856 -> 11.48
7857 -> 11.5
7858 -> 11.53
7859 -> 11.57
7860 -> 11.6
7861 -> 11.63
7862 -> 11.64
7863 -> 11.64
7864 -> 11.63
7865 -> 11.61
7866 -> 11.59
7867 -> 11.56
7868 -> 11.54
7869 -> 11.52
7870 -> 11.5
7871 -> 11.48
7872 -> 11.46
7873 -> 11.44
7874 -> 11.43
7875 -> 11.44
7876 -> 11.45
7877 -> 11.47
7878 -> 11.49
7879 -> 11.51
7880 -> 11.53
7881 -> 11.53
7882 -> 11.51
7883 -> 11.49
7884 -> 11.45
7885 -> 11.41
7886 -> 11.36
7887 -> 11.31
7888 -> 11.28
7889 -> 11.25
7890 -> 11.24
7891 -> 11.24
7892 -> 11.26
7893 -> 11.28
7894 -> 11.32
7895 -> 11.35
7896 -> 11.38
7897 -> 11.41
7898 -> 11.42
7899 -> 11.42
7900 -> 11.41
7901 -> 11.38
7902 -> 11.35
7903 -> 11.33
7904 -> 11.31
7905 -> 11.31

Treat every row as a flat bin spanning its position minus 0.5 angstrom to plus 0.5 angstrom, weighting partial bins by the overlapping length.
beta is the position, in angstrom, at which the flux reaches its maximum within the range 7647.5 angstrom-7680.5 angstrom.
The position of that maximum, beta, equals 7648 angstrom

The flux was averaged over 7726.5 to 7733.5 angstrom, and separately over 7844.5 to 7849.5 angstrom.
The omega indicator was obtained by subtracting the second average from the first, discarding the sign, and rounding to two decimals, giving 0.08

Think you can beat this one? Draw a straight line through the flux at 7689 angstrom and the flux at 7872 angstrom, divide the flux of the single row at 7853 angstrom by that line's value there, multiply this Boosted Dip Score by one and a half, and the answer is 1.50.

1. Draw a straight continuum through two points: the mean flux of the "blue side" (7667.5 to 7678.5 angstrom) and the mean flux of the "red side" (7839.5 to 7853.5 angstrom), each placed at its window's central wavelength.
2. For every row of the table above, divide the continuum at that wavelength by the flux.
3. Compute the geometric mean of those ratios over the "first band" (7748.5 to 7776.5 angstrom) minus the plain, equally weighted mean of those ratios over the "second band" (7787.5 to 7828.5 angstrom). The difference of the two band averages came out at 0.018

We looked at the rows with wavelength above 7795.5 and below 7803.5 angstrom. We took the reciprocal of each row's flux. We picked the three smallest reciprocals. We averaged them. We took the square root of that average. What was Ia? 0.291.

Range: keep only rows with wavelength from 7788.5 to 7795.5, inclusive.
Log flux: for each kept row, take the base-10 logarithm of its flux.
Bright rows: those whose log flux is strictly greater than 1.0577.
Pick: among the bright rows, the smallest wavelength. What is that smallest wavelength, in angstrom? 7789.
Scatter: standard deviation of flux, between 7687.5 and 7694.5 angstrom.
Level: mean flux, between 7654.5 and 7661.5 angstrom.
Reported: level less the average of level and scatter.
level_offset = 5.69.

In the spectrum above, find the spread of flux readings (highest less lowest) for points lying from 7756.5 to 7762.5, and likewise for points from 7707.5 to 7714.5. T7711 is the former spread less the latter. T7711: 0.15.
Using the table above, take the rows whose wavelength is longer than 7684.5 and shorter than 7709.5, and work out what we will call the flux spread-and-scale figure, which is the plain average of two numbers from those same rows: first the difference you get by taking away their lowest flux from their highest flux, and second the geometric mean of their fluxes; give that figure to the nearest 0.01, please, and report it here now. 5.87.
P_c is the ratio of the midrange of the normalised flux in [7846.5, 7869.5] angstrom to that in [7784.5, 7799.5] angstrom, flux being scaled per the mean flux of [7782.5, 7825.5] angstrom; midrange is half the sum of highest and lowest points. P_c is 0.988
